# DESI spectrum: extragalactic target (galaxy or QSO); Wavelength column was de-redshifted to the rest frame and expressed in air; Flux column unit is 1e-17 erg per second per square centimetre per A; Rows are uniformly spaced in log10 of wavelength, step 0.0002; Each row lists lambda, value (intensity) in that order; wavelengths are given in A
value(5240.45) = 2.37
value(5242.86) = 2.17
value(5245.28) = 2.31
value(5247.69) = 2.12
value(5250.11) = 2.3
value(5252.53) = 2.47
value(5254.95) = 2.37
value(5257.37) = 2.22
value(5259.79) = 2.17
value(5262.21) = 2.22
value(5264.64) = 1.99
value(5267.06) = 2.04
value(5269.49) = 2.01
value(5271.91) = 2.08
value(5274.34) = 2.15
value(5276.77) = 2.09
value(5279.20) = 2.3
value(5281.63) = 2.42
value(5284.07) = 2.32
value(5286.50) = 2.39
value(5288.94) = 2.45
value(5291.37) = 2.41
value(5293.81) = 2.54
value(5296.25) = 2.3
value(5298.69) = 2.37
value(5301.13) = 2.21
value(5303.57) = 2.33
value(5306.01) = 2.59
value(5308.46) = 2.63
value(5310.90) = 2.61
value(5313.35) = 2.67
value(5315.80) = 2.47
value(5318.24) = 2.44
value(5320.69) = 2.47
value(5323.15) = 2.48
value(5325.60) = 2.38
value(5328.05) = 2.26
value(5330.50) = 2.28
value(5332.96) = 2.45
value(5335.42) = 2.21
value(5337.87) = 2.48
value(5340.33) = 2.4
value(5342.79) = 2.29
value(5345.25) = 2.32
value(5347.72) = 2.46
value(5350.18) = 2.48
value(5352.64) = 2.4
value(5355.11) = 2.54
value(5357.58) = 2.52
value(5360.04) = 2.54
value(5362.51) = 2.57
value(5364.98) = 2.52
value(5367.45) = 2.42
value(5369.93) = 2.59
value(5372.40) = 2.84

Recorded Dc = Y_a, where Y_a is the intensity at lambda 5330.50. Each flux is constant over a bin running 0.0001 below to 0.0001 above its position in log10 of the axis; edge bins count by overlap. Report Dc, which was 2.28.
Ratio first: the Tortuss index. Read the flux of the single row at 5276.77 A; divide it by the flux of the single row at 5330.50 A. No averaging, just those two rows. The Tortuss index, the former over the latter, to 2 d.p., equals 0.92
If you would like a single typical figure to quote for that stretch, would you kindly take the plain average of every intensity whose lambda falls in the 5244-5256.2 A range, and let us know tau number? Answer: 2.31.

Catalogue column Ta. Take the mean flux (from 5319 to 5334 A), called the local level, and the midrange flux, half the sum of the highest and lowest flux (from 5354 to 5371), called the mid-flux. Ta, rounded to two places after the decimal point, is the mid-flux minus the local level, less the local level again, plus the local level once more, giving 0.12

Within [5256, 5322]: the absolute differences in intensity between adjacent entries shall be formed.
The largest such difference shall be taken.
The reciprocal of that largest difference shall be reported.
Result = 3.85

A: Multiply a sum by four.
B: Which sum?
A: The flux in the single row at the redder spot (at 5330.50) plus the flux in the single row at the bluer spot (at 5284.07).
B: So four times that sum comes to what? 18.4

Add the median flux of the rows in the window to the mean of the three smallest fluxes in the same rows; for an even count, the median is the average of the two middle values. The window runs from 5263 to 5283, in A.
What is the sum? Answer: 4.10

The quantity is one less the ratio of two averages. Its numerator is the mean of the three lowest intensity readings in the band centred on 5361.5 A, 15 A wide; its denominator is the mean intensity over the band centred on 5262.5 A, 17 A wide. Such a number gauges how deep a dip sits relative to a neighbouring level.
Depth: -0.16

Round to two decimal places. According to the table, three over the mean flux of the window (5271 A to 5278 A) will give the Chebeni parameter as 1.42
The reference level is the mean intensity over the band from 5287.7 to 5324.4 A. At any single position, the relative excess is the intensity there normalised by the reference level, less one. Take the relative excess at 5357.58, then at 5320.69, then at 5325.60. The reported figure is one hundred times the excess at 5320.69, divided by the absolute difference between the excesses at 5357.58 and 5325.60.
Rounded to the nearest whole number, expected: 4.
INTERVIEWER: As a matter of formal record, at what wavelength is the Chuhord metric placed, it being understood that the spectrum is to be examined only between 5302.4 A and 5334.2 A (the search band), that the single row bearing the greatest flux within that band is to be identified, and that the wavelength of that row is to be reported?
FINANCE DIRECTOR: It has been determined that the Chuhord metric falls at 5313.35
